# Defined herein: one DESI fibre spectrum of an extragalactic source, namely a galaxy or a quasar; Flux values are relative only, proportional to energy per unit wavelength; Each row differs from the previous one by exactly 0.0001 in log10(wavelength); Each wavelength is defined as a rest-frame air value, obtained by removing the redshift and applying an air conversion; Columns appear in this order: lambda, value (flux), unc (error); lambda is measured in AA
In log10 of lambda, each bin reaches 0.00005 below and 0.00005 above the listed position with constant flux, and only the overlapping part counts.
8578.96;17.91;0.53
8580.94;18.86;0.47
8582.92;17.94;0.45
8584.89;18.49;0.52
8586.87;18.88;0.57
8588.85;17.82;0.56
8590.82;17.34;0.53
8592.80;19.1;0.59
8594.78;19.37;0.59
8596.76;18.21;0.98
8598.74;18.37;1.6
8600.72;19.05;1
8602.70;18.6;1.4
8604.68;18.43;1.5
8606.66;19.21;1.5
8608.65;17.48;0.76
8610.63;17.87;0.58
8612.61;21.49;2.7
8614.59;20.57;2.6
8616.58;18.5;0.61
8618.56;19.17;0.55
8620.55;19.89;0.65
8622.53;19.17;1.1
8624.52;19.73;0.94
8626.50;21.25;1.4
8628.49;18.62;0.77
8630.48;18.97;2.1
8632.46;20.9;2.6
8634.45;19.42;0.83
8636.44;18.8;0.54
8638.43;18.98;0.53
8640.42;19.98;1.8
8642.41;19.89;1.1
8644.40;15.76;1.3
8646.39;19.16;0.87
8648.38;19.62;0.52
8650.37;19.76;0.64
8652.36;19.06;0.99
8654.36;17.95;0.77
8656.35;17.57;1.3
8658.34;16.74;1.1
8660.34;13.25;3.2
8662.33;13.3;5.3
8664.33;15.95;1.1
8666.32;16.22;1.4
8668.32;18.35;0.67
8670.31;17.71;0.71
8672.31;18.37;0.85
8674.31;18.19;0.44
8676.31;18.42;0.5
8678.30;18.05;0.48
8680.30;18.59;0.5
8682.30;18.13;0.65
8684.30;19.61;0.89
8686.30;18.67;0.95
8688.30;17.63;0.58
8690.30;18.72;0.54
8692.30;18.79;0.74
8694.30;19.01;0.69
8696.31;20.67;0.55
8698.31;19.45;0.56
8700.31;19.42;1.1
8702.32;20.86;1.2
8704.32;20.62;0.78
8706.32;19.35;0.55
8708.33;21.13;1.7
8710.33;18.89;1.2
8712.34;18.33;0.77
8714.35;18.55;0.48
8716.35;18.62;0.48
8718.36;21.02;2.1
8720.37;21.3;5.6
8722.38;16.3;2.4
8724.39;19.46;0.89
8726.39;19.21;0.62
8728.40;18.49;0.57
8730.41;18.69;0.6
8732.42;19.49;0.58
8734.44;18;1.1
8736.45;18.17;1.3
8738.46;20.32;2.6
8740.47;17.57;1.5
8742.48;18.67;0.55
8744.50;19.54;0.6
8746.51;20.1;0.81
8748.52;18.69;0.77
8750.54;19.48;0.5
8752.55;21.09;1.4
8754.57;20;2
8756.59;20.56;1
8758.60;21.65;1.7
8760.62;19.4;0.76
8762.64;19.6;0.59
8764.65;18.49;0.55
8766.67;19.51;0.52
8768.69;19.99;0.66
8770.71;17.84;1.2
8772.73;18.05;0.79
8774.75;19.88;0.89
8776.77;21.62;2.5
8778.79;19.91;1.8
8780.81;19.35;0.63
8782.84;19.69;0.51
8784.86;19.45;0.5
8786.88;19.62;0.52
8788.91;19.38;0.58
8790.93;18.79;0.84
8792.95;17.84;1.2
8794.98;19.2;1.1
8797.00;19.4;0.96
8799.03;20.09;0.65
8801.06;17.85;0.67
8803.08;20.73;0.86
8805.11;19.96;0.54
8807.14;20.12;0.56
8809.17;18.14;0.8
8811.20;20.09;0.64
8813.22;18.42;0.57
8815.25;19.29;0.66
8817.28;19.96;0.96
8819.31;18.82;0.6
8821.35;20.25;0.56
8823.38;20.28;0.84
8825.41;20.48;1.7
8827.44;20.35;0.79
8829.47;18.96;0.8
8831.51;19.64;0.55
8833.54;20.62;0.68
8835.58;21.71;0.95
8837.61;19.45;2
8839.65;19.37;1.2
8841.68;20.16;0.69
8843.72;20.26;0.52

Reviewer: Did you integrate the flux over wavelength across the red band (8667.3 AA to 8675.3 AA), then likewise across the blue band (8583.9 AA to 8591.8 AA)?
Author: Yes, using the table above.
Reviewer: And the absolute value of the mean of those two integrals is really 144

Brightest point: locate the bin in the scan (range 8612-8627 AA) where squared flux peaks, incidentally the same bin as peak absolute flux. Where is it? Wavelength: 8612.61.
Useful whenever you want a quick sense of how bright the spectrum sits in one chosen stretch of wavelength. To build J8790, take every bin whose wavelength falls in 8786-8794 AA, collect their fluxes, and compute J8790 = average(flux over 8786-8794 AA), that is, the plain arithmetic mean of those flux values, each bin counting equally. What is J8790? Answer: 18.9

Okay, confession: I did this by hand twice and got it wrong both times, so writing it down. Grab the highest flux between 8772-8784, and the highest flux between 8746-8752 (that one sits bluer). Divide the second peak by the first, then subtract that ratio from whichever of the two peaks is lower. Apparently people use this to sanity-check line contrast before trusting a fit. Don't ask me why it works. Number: 19.2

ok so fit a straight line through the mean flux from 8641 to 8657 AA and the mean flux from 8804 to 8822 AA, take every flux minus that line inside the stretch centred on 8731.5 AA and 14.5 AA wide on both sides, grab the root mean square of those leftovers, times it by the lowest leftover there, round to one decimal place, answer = -3.5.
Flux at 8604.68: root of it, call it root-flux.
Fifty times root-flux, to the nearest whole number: 215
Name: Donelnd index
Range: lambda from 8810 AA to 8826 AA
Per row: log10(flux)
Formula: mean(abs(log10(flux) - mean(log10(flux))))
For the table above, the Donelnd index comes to 0.014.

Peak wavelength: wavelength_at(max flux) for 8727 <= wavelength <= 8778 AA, 8758.60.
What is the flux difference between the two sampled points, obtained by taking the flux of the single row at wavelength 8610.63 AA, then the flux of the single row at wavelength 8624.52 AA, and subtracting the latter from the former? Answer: -1.9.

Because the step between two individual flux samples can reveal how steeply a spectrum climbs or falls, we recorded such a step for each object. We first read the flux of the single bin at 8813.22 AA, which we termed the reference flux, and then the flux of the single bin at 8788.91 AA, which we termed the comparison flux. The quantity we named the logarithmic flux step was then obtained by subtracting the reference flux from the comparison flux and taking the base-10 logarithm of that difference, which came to 0.0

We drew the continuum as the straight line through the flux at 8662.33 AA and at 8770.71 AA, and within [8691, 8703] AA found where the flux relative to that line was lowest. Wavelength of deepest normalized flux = 8692.30 AA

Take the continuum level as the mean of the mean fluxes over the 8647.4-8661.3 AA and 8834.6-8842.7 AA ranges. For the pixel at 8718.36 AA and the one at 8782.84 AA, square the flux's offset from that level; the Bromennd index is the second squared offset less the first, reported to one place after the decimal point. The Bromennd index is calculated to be -3.8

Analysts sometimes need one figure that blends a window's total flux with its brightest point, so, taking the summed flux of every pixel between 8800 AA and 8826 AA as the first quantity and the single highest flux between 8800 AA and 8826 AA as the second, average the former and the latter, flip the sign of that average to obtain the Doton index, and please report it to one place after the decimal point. -137.6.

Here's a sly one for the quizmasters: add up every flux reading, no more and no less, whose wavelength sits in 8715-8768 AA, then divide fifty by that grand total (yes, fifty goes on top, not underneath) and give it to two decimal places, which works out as 0.10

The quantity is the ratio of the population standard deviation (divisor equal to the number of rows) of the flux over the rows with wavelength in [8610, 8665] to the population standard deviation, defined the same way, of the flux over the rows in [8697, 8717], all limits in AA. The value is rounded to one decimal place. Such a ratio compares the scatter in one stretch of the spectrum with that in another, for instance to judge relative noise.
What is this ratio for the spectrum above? 2.1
